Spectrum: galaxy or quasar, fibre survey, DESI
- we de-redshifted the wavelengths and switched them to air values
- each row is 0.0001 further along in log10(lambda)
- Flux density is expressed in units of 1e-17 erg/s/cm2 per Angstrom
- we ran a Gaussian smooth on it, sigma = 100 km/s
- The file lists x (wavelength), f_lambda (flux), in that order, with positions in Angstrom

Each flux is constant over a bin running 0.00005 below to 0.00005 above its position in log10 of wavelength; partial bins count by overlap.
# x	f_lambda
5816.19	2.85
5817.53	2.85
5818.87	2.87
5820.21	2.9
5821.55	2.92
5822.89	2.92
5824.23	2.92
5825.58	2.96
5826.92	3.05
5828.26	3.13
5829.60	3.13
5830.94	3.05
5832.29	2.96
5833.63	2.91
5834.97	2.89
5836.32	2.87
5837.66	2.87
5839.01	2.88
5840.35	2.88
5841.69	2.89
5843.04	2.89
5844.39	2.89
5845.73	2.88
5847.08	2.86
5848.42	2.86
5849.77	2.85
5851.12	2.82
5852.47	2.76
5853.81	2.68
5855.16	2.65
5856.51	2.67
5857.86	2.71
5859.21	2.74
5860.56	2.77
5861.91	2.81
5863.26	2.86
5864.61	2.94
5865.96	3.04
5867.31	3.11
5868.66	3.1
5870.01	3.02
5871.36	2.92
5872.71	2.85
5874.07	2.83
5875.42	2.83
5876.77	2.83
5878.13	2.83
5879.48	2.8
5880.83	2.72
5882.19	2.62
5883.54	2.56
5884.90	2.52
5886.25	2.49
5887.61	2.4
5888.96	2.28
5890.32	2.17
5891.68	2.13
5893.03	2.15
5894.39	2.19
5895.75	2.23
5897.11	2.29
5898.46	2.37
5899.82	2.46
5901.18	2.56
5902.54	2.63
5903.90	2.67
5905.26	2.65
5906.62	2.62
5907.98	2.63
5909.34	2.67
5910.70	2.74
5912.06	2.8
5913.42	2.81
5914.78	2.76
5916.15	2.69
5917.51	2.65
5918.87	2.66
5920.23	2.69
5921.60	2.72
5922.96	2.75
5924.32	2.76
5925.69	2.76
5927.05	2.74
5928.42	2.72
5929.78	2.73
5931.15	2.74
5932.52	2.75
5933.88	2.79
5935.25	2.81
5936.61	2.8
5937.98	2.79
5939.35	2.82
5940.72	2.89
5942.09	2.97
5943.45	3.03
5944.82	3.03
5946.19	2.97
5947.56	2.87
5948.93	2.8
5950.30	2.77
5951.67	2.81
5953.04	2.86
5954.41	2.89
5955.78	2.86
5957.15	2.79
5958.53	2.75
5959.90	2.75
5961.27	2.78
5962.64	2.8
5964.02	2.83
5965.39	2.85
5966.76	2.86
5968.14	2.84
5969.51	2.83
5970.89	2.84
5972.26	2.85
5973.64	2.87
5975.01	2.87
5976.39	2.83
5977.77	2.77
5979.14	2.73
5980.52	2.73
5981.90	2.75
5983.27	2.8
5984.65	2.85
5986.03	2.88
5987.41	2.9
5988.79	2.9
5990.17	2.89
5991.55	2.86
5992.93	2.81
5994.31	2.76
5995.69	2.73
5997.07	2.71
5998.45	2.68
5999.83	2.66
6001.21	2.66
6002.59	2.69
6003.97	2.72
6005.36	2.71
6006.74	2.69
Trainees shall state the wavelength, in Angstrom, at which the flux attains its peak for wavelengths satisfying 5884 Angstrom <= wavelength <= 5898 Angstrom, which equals 5884.90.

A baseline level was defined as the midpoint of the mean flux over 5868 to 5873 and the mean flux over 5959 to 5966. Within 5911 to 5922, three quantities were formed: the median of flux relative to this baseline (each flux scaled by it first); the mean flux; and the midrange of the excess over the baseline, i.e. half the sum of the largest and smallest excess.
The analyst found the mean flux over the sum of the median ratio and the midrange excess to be 3.5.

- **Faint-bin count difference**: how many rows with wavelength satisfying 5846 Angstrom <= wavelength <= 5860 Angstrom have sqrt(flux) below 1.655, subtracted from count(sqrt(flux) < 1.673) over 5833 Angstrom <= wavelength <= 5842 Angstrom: -4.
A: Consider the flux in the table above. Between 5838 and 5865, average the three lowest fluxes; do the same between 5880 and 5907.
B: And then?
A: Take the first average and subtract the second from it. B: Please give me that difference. 0.52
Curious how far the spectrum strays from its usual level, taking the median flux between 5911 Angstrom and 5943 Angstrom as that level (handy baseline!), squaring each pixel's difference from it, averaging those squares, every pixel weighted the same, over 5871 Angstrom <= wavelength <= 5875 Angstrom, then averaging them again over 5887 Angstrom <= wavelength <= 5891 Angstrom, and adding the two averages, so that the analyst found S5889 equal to 0.25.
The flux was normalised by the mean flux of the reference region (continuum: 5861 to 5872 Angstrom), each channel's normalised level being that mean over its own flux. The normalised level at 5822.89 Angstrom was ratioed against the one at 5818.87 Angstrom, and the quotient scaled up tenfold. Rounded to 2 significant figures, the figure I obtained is 9.8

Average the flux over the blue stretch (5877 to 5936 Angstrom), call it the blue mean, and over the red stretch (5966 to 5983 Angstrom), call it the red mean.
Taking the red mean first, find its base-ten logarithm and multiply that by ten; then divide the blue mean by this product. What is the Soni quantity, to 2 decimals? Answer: 0.58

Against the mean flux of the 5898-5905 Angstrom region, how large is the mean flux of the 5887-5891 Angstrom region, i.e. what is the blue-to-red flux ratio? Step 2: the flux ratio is 0.90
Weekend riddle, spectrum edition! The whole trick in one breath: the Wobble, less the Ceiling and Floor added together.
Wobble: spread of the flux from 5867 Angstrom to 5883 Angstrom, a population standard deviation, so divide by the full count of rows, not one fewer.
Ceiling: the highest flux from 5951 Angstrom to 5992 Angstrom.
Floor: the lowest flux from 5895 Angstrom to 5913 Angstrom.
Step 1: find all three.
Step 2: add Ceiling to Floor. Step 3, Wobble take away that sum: -4.99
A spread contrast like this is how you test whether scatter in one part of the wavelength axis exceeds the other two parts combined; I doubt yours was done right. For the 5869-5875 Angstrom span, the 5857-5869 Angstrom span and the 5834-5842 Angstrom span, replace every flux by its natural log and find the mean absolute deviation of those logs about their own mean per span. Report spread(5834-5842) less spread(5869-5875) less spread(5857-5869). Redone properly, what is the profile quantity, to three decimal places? -0.066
